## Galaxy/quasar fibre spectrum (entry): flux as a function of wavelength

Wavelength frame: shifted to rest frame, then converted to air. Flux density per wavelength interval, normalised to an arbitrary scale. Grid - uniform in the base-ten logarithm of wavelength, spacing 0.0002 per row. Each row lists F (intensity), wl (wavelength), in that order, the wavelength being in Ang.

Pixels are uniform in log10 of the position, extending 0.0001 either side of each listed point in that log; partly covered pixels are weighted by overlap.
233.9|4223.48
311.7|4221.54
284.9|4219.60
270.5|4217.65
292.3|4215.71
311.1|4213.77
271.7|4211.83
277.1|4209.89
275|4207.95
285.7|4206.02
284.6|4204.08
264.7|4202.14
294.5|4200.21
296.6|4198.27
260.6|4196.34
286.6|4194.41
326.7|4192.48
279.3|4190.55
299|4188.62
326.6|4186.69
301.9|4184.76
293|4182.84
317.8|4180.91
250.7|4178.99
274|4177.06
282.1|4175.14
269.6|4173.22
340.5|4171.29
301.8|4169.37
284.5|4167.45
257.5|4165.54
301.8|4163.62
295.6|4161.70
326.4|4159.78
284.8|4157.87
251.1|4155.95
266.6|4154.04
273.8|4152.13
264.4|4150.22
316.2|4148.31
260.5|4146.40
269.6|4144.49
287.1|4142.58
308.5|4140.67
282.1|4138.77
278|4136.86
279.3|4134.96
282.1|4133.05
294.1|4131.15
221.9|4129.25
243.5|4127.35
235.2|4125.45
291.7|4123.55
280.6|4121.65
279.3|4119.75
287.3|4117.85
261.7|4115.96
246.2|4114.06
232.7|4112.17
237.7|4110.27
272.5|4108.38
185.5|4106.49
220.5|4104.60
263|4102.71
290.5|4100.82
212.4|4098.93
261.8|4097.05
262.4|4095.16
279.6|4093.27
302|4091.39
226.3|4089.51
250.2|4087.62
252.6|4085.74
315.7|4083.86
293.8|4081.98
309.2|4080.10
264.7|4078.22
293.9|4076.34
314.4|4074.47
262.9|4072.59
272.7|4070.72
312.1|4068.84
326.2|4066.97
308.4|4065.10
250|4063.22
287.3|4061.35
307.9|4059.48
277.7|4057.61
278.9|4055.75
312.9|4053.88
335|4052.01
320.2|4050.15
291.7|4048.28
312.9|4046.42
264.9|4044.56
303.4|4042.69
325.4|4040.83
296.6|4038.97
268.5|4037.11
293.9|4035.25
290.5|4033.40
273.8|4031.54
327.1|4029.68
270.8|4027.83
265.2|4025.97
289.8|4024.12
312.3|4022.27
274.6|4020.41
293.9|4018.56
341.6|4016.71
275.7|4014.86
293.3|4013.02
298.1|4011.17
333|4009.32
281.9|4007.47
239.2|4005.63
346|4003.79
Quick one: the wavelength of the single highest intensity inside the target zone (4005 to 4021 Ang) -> 4016.71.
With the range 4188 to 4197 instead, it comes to 4192.48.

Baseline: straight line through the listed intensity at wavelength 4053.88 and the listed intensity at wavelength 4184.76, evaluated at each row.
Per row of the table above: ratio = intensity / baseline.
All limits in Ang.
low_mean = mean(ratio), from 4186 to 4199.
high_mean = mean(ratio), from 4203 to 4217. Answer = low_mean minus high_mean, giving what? 0.032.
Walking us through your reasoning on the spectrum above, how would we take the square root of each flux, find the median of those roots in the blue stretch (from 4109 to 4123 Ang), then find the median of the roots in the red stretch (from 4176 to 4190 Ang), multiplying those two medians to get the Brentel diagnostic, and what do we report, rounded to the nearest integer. 280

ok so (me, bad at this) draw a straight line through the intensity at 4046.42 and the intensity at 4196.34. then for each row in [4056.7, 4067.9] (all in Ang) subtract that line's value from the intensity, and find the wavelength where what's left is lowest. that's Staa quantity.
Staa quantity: 4063.22 Ang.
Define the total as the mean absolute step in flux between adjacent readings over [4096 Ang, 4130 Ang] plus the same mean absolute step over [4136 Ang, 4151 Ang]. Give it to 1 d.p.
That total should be 57.2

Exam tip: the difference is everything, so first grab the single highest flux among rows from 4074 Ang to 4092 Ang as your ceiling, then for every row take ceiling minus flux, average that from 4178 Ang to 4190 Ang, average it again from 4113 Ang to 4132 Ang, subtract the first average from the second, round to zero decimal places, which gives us 34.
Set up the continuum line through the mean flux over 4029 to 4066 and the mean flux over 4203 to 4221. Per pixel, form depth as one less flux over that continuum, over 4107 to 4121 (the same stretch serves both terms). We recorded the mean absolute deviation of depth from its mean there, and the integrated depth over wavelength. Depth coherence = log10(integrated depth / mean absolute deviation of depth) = 1.4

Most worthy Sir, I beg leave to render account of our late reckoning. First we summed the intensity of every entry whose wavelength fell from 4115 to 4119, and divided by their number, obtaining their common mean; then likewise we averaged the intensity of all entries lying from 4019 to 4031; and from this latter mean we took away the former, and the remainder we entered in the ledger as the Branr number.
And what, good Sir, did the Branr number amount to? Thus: 15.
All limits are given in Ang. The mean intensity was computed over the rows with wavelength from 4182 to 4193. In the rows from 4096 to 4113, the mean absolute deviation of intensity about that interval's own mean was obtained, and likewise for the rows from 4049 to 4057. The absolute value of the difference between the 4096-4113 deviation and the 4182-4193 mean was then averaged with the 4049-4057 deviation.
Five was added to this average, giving 152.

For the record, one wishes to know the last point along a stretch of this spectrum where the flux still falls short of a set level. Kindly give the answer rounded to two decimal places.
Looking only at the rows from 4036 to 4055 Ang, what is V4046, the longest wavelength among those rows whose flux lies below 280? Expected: 4044.56 Ang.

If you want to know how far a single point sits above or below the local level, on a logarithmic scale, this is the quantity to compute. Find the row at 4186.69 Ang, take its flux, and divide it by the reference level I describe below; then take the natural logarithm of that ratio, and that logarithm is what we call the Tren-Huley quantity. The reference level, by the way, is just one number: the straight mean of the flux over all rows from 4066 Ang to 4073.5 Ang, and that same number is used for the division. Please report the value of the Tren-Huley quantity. 0.11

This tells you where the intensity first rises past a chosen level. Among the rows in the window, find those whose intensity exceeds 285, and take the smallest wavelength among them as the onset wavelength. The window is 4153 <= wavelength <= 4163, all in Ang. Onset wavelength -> 4159.78 Ang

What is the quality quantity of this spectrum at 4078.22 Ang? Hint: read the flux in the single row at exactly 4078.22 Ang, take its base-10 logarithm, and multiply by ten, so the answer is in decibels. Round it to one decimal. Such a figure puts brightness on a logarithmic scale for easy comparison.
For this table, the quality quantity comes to 24.2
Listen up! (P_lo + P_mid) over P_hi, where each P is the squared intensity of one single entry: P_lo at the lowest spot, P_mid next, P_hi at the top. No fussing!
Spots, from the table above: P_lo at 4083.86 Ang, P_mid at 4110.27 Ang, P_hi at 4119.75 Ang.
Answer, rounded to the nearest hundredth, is 2.00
